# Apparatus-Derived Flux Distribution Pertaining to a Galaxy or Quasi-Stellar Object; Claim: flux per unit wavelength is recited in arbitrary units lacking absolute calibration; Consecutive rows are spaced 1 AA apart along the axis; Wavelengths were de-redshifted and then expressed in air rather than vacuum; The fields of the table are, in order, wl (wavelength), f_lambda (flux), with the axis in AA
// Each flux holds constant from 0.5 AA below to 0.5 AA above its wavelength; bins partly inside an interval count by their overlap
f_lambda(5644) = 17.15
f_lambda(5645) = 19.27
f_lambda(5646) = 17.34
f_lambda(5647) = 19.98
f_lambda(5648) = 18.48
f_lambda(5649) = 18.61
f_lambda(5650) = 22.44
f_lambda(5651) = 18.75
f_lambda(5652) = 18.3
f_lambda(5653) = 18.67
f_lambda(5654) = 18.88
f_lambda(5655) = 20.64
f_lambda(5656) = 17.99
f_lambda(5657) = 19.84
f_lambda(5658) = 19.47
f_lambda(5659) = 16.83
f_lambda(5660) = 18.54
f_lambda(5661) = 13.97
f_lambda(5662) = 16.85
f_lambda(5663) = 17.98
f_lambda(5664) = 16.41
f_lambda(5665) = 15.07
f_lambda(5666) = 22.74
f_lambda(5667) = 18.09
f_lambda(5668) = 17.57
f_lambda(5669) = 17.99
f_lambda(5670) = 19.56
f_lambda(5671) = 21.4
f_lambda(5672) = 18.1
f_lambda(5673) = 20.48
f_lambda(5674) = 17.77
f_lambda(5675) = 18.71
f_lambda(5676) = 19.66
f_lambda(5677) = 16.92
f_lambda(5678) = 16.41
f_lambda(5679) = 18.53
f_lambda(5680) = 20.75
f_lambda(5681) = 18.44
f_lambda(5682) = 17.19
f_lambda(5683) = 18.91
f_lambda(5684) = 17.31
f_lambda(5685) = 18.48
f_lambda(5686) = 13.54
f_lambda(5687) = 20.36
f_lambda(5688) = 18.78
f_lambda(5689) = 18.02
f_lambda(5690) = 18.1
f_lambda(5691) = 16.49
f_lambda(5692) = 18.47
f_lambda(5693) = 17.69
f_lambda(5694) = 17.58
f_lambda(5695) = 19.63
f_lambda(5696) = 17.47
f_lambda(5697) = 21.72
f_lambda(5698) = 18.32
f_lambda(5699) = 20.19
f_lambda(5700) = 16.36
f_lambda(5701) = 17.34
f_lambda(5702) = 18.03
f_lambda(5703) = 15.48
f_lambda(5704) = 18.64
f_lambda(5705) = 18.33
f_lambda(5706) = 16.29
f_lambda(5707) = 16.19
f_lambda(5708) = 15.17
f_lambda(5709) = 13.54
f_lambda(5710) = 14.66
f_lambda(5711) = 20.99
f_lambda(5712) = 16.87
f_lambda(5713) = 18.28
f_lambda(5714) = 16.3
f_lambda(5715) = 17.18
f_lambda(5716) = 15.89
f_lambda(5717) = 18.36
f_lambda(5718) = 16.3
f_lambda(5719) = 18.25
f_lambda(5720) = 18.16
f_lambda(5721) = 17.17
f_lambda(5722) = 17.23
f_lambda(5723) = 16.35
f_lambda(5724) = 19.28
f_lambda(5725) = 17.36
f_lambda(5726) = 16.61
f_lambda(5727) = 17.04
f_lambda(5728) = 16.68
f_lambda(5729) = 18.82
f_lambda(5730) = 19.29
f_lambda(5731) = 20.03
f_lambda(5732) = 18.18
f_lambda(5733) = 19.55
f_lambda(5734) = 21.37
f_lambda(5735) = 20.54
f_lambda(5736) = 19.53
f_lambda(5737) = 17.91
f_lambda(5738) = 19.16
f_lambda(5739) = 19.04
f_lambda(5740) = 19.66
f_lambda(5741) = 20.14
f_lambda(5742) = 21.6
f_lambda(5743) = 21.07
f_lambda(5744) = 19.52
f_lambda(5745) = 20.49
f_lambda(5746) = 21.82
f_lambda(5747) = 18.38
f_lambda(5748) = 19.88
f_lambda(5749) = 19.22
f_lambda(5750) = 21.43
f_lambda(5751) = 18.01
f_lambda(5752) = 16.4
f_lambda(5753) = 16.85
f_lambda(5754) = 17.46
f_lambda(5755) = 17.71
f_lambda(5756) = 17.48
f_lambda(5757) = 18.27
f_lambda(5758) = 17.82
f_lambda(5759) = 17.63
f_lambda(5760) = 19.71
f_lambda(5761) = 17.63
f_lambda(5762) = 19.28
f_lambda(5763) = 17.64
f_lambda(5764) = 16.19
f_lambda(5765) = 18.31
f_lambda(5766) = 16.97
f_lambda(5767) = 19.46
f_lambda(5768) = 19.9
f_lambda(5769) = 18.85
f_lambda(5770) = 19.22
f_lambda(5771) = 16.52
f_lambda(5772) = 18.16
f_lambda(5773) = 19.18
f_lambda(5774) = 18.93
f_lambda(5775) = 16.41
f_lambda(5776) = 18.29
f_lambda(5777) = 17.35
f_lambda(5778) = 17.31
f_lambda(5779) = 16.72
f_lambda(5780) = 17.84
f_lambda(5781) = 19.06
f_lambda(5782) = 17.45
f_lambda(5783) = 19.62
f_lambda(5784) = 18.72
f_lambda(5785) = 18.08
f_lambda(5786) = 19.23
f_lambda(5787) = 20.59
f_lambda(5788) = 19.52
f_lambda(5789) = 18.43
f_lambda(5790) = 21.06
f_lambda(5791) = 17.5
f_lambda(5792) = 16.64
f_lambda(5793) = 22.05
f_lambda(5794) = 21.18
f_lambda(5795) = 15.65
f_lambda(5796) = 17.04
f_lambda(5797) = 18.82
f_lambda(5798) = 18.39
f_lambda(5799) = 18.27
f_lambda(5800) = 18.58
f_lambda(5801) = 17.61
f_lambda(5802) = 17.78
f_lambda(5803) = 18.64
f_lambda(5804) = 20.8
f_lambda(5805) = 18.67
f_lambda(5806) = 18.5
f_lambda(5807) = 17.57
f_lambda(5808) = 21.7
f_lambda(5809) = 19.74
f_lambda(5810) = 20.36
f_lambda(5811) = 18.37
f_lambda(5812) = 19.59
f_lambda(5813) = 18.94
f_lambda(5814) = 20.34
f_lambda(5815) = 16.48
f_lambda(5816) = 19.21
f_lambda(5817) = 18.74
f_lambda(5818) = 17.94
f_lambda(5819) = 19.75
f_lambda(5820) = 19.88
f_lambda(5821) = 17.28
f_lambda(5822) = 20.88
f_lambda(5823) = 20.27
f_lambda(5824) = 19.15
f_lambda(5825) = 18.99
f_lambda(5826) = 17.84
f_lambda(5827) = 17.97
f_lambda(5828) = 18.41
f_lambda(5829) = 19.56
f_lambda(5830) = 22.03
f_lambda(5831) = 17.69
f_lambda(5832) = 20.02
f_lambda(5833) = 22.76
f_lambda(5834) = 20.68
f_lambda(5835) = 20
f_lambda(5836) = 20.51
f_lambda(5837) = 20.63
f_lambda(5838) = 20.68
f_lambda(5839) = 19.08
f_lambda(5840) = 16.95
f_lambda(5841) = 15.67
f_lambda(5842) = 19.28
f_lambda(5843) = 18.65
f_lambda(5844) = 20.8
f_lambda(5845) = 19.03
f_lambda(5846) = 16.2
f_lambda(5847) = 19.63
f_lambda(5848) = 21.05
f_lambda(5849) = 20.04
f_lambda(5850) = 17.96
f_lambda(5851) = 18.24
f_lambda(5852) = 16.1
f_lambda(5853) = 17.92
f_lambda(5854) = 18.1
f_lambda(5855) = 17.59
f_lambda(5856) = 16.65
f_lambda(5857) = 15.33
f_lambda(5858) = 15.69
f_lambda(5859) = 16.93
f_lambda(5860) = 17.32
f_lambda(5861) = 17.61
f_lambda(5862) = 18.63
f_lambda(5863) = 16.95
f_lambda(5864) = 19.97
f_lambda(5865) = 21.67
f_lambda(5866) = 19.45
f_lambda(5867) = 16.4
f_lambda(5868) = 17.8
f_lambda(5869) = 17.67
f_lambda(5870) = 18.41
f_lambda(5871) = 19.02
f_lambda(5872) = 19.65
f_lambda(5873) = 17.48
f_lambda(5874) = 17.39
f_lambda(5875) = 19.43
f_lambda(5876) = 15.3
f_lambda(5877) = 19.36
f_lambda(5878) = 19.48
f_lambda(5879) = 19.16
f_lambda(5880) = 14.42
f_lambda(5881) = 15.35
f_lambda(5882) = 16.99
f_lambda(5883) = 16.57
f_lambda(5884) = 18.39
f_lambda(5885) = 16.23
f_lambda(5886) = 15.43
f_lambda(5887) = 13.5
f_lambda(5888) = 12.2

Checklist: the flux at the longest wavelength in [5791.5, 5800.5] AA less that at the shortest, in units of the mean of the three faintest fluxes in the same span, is 0.118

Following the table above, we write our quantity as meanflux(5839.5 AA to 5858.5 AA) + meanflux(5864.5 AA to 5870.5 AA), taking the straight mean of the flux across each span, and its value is 36.5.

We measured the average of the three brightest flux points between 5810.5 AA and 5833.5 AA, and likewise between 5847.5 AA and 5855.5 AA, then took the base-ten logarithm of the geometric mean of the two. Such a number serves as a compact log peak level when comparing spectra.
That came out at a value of 1.32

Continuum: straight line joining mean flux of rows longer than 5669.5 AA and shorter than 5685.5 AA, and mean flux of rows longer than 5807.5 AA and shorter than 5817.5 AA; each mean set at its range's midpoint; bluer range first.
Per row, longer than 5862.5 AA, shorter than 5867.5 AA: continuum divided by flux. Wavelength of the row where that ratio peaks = 5867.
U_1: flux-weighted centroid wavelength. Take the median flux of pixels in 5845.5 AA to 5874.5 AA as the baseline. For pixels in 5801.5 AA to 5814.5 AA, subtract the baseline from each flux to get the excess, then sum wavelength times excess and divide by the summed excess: 5808.9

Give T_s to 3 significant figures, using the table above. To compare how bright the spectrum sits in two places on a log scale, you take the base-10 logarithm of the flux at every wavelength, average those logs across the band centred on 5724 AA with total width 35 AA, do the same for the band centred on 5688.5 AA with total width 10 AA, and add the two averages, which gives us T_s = 2.50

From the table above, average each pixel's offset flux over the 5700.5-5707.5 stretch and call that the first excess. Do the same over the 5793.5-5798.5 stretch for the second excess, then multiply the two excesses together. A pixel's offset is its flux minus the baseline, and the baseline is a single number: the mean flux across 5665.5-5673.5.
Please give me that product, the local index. 2.9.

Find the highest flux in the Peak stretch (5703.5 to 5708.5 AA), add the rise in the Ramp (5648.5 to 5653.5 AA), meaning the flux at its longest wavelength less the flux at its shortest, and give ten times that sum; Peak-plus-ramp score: 187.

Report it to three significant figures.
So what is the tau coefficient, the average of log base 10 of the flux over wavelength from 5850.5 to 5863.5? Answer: 1.23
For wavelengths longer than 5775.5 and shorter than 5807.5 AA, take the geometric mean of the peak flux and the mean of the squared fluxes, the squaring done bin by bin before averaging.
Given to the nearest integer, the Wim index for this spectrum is 87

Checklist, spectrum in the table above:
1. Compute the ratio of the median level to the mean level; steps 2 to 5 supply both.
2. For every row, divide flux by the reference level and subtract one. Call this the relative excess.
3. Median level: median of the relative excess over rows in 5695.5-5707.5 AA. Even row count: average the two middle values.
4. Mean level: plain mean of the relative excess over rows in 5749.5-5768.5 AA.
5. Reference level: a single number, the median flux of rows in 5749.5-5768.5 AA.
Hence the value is 0.10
